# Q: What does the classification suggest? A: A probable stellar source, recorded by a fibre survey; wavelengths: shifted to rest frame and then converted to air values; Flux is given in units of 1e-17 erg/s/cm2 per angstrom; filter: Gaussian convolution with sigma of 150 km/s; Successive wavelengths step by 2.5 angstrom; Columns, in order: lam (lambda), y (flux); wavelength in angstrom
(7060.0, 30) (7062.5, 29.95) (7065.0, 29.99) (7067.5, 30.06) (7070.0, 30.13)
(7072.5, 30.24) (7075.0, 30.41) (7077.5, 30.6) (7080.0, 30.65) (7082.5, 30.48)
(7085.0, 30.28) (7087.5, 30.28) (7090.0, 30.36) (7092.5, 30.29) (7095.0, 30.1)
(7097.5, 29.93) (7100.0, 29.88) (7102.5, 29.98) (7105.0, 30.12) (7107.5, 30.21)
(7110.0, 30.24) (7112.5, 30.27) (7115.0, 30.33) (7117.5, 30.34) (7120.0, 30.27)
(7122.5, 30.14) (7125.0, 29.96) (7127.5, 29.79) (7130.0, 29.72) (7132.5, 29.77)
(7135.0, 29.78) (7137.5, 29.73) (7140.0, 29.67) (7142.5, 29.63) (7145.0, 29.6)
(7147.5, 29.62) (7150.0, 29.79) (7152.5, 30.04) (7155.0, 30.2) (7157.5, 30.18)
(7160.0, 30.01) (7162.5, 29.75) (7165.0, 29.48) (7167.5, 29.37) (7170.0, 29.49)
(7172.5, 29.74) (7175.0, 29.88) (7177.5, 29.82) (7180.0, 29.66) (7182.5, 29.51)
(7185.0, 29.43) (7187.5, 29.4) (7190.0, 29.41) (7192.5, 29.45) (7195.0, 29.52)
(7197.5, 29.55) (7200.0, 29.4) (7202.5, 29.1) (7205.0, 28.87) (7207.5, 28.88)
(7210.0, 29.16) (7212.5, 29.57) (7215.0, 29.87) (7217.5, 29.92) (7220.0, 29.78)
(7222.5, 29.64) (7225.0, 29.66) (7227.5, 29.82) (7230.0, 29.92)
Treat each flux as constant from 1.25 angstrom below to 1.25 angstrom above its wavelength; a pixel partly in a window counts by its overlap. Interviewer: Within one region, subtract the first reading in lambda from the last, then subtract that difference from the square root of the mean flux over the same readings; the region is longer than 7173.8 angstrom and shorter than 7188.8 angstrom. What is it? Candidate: 5.9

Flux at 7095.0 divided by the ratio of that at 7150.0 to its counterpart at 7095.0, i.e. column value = 30.4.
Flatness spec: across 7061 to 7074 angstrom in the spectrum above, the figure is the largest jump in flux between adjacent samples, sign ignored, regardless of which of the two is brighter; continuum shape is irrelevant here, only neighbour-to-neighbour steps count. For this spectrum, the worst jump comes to 0.11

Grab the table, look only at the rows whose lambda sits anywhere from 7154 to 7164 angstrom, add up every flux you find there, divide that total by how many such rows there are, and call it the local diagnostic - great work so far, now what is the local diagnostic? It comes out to 30.0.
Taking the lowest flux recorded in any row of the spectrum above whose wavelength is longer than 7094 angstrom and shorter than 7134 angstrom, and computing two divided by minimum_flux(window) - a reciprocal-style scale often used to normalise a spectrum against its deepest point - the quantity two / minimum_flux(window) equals 0.0673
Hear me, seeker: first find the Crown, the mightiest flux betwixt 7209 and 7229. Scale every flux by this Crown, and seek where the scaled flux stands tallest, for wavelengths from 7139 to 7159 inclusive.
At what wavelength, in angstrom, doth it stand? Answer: 7155.0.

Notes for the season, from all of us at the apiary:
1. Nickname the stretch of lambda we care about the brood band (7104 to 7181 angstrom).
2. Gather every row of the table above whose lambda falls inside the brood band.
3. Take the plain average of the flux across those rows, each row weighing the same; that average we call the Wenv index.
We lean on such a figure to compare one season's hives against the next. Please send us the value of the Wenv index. 29.9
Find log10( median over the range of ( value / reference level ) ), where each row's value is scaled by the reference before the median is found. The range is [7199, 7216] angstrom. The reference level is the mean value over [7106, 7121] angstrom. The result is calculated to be -0.016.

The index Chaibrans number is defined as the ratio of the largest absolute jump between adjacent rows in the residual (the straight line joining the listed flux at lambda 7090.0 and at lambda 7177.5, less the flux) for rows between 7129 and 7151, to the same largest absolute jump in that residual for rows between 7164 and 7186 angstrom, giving 0.70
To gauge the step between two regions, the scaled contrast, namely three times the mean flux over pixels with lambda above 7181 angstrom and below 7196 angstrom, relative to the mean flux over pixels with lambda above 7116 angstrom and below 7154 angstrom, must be 2.96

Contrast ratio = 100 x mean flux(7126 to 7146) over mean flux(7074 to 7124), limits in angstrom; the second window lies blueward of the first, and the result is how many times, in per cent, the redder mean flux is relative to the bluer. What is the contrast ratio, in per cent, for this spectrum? 98.2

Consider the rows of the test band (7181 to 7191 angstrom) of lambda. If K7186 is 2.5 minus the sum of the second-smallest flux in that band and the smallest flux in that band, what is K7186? -56.3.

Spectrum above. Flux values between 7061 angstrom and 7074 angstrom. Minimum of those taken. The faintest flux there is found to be 29.95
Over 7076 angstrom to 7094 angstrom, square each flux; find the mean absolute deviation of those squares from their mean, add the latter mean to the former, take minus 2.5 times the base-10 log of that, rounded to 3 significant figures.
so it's -7.43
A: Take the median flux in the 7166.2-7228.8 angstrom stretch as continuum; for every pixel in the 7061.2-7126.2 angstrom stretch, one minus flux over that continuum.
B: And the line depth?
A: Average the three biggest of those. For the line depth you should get -0.014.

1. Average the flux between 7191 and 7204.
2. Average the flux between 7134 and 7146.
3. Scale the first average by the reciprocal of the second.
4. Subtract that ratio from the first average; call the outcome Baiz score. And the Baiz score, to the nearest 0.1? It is 28.4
